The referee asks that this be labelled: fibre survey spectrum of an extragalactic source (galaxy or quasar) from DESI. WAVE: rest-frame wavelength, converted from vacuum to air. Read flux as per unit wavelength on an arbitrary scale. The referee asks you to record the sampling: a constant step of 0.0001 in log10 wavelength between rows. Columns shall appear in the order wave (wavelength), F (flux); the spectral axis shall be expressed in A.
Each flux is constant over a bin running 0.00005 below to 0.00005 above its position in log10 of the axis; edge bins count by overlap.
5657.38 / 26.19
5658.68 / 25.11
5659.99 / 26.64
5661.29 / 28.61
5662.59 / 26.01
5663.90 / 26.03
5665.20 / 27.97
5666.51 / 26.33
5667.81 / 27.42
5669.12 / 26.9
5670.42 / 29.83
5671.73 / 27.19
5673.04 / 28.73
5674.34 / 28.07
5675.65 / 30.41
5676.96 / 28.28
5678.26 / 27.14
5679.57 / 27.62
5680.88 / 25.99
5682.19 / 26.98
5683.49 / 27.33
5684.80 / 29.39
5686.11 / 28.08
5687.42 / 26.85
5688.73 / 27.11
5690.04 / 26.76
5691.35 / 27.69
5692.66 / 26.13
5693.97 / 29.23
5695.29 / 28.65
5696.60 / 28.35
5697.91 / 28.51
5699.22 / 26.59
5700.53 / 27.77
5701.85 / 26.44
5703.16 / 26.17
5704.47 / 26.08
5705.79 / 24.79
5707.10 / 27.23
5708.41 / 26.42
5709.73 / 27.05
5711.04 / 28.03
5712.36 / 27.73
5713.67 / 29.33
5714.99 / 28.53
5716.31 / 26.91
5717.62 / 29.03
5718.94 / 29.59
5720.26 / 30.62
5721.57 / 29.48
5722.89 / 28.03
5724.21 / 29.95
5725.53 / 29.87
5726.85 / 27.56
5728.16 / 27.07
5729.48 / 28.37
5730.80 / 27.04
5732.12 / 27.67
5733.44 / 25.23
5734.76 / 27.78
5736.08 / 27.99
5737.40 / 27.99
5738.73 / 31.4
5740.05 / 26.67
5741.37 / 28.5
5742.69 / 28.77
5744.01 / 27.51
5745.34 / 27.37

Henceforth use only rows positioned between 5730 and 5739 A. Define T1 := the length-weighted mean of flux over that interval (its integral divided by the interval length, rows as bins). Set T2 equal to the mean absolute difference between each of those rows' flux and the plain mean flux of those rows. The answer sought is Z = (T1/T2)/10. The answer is 2.57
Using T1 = 27.7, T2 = 1.08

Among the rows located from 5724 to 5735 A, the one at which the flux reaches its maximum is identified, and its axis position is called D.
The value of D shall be 5724.21 A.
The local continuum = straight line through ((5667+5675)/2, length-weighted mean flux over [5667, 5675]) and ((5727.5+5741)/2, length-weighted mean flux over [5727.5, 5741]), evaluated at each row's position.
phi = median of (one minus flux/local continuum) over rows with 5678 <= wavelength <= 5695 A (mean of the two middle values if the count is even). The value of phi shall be 0.029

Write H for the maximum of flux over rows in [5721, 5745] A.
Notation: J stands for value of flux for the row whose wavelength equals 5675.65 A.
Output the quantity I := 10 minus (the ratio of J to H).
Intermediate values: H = 31.4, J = 30.41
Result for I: 9.03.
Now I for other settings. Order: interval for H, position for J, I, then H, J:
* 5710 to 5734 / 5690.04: 9.13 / 30.62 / 26.76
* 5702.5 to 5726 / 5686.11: 9.08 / 30.62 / 28.08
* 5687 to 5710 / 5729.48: 9.03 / 29.23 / 28.37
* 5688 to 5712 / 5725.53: 8.98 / 29.23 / 29.87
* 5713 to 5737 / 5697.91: 9.07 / 30.62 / 28.51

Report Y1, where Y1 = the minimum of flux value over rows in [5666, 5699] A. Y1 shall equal 25.99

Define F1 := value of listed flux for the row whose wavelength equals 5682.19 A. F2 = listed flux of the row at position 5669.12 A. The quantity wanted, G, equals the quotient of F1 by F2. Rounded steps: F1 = 26.98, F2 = 26.9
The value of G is 1.00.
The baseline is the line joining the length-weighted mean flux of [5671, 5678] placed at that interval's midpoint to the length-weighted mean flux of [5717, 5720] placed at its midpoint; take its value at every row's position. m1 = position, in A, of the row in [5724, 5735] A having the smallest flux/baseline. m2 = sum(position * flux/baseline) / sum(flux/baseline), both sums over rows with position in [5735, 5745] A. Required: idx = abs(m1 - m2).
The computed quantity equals 6.6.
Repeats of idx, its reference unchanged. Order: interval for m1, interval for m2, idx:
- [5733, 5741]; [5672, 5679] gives 57.8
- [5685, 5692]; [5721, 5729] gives 34.8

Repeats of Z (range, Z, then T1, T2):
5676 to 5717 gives 3.10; 27.4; 0.88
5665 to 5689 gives 3.07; 27.8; 0.91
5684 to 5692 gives 3.73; 27.6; 0.74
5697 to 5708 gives 3.13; 26.7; 0.85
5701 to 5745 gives 2.42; 27.9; 1.15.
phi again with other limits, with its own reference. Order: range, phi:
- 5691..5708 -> 0.022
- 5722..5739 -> -0.009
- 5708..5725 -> -0.025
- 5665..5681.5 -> 0.012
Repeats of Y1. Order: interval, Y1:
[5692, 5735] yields 24.79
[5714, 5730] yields 26.91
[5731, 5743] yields 25.23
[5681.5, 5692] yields 26.76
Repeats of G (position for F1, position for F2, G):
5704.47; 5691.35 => 0.94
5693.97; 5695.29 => 1.02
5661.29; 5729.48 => 1.01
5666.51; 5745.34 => 0.96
